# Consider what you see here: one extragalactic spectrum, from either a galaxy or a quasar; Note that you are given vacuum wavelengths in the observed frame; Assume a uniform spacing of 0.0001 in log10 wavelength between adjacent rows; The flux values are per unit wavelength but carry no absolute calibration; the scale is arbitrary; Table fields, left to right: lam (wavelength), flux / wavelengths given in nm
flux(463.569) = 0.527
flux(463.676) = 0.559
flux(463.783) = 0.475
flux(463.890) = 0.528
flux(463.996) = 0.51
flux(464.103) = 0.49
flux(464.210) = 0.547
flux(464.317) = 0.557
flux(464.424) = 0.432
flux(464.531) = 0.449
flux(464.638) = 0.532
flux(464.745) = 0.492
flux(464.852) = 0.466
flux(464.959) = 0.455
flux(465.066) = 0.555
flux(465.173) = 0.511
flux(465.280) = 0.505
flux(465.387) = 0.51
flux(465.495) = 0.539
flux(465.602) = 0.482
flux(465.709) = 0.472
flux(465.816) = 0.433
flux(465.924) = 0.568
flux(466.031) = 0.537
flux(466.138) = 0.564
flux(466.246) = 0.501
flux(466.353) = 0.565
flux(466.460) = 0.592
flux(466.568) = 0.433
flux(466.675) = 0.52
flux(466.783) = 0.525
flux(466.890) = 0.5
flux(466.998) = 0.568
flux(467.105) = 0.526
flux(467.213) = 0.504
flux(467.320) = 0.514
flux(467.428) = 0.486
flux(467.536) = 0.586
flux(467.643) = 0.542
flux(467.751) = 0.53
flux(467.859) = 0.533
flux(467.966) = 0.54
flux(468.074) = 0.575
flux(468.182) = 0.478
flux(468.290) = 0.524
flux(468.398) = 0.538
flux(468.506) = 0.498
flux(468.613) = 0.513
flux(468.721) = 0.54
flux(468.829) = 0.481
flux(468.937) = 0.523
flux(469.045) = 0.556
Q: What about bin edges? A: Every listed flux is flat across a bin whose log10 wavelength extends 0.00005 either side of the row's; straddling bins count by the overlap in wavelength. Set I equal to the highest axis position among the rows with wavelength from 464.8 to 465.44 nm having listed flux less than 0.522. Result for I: 465.387 nm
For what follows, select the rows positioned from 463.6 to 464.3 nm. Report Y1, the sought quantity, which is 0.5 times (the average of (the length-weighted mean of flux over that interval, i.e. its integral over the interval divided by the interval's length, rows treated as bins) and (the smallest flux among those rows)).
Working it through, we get 0.249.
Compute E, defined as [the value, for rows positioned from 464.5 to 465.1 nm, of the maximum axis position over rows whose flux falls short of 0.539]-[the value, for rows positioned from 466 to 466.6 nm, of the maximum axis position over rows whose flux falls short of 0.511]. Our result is -1.61 nm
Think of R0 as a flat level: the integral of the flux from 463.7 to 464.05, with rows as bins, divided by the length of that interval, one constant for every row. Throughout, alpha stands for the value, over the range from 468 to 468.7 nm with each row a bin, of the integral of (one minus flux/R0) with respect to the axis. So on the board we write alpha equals -0.018 nm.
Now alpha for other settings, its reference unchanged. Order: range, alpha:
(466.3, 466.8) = -0.017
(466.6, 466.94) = 0.000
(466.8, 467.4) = -0.014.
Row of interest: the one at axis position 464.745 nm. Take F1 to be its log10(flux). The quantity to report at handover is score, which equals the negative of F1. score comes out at 0.31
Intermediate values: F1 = -0.308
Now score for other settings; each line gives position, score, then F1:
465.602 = 0.32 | -0.317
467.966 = 0.27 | -0.268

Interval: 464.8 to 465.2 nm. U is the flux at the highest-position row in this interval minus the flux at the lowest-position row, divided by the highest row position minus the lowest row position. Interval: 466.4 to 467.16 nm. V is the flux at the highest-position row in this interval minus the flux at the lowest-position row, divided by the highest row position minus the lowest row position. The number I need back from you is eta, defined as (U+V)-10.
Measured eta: -10.0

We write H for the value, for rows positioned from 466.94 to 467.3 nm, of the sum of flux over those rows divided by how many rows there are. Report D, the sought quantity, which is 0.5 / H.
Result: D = 0.94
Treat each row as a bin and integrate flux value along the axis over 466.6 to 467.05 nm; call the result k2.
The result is 0.24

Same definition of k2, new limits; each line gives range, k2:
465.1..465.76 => 0.33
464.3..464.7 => 0.19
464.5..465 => 0.24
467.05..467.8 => 0.40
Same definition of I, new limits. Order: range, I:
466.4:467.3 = 467.213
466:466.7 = 466.675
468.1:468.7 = 468.613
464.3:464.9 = 464.852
